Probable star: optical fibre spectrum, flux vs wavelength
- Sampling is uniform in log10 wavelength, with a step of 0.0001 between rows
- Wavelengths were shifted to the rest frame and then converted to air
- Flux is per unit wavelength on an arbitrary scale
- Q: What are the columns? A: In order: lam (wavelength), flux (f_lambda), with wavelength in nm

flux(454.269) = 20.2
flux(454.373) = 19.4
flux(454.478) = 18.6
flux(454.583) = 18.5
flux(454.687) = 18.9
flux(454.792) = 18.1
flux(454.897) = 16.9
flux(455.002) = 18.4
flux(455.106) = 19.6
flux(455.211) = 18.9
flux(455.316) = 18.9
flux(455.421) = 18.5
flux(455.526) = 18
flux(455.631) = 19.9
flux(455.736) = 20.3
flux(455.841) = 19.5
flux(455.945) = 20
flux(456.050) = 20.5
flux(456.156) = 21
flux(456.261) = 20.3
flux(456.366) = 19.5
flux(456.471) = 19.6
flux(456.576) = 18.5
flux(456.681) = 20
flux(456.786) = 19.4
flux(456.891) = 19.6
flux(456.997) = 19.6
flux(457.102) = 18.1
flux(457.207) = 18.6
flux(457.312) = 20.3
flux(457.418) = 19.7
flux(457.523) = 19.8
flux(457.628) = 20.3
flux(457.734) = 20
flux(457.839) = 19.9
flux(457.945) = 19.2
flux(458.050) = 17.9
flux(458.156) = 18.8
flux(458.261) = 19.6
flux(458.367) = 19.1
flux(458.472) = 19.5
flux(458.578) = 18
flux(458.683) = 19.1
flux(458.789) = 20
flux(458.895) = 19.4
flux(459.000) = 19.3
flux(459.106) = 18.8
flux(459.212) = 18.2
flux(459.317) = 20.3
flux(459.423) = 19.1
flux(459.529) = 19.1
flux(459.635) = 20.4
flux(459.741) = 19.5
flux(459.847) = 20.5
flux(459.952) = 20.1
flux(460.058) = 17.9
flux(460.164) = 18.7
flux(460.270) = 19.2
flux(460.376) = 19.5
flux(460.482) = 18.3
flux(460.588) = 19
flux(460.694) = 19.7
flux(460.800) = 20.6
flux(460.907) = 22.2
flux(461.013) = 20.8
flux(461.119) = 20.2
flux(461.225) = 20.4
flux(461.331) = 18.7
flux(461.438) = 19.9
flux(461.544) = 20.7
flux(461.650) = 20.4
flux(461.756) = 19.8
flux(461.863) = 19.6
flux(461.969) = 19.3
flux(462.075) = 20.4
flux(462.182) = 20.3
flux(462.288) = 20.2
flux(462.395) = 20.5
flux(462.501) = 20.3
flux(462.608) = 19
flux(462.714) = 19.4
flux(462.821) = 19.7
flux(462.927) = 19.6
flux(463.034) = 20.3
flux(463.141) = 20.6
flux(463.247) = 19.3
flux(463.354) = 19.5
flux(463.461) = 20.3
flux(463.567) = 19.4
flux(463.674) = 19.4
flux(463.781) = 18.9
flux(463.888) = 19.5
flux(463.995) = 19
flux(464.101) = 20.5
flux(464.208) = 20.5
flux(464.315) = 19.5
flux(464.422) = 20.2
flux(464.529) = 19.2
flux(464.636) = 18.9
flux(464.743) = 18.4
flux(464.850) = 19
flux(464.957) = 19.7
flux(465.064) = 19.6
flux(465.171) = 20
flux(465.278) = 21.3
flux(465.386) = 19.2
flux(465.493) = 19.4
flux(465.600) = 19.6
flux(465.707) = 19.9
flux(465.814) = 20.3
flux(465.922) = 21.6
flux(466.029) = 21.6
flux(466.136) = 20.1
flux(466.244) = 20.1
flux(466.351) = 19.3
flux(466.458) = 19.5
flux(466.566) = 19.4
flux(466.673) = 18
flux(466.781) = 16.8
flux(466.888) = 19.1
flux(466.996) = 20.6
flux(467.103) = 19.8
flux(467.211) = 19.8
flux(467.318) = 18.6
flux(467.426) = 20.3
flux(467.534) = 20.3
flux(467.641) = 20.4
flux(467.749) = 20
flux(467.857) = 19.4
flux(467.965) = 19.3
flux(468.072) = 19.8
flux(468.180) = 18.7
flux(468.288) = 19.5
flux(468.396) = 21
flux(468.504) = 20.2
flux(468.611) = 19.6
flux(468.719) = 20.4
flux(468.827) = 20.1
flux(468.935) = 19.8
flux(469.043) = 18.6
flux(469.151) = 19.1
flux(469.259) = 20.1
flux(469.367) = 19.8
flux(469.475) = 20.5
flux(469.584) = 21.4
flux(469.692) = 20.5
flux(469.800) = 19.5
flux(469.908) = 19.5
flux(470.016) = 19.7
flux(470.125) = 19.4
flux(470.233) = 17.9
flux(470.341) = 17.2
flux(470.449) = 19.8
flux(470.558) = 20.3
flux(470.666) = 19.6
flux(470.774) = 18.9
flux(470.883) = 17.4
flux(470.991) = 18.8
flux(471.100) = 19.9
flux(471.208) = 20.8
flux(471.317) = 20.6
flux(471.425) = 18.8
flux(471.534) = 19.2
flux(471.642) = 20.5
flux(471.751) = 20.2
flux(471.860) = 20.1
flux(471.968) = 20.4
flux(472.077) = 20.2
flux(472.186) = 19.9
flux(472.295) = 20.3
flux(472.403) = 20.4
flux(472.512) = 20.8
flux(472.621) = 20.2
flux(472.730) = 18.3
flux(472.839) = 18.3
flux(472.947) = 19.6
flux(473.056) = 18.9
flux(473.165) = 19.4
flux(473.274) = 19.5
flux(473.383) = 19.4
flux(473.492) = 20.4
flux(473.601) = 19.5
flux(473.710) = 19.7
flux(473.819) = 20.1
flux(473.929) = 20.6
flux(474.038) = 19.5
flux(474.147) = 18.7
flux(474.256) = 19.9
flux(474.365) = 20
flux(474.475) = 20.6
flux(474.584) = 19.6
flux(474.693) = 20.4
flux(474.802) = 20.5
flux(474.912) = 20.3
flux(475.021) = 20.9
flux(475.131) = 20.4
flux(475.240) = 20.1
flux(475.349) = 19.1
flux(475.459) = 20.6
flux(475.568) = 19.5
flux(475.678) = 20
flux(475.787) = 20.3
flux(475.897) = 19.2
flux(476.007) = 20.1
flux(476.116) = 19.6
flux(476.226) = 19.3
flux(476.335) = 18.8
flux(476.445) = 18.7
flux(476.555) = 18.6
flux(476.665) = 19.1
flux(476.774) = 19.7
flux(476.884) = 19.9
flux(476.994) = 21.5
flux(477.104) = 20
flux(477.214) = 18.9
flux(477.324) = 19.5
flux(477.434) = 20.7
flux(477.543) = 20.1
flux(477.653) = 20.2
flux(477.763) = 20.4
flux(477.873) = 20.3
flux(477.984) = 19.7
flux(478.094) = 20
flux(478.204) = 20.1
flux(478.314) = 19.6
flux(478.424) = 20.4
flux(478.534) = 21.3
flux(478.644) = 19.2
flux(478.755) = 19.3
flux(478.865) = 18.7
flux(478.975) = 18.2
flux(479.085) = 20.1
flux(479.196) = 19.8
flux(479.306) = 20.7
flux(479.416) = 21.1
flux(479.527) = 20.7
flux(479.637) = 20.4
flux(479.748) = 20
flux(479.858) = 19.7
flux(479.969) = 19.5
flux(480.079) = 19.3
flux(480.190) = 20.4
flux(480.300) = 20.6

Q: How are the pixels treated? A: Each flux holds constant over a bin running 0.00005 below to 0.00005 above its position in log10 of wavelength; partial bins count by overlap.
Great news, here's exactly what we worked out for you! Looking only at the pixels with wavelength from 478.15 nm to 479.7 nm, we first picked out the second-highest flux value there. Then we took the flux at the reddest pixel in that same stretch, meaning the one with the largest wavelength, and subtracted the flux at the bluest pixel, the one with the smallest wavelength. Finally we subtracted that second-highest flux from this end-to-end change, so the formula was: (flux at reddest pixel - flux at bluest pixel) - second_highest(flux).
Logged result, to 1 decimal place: -20.8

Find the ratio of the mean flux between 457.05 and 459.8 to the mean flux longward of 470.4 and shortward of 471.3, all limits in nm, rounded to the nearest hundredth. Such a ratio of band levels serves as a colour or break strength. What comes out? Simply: 0.99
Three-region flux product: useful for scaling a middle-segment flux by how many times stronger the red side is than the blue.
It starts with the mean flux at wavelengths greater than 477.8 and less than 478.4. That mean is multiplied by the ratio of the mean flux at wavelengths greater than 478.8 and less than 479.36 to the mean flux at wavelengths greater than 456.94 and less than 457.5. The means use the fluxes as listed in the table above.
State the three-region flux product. 20.2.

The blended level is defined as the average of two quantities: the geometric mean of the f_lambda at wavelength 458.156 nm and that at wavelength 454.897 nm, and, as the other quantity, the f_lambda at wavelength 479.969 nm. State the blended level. 18.7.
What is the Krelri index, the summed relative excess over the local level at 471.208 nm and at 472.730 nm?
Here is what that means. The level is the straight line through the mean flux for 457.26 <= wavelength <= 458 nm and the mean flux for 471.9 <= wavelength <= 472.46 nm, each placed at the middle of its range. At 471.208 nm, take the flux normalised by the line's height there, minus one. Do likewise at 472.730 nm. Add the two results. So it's -0.07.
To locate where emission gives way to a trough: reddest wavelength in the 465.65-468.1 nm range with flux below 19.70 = 467.965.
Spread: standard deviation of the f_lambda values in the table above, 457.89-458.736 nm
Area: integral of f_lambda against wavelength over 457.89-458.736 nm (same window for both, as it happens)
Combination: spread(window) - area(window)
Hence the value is -15.4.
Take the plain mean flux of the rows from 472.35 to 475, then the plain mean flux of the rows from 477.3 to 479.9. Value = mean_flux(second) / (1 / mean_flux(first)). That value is 396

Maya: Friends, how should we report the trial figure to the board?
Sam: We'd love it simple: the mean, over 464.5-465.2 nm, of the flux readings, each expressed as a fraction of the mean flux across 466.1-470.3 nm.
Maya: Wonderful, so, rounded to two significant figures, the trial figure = 0.98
